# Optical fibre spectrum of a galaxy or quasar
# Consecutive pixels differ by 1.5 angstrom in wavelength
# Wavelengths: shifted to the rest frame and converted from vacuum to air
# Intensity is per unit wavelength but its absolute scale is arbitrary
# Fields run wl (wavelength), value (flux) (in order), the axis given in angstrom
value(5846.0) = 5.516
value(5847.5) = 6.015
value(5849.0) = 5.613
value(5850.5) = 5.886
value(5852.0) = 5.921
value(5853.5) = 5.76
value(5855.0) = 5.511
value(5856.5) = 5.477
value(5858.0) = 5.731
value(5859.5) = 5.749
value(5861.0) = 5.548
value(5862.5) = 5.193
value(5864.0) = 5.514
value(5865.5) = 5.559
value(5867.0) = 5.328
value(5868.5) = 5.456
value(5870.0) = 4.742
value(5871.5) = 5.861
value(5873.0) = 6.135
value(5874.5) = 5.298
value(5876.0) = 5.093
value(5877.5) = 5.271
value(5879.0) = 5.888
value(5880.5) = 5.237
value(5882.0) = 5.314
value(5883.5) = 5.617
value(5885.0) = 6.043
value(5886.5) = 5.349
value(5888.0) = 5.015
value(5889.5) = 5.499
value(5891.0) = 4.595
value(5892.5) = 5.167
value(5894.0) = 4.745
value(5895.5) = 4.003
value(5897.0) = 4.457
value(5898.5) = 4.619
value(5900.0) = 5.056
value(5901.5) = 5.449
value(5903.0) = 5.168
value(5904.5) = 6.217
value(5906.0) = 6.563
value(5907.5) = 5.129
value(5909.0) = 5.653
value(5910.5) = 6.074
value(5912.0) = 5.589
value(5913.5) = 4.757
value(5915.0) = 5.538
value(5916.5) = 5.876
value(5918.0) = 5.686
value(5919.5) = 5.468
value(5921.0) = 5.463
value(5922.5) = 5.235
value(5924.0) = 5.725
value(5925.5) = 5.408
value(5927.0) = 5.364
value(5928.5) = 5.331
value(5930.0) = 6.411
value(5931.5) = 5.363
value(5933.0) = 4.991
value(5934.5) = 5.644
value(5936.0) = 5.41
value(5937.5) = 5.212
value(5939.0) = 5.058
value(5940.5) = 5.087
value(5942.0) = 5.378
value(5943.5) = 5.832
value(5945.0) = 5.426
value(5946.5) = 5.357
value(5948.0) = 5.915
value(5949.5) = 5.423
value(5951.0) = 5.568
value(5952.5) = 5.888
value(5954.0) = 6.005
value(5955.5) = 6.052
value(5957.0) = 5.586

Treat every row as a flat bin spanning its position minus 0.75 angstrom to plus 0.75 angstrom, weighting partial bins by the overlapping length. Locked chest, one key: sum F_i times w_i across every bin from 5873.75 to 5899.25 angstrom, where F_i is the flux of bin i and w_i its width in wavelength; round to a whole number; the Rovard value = 131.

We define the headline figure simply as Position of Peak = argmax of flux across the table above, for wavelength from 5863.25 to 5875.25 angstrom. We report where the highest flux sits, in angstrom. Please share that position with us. 5873.0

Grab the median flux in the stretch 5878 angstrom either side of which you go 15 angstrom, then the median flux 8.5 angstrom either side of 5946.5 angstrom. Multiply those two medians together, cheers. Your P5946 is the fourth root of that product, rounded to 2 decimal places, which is 2.32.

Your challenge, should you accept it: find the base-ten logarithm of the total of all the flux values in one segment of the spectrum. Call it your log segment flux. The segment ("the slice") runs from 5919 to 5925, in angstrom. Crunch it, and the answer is 1.34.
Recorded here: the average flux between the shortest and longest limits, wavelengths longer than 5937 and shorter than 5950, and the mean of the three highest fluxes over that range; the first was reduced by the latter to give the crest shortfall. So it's -0.31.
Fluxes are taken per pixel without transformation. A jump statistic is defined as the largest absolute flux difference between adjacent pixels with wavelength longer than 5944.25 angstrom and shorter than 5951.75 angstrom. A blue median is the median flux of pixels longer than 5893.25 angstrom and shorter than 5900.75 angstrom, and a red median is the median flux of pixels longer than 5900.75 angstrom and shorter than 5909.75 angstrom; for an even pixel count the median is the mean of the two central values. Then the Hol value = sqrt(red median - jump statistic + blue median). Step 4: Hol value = 3.10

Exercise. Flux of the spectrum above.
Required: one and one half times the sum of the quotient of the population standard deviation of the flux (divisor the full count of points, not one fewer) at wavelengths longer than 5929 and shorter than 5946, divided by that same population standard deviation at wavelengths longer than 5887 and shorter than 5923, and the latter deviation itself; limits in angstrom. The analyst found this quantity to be 1.9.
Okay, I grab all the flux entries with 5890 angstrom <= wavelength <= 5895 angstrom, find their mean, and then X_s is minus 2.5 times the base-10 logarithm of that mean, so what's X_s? -1.71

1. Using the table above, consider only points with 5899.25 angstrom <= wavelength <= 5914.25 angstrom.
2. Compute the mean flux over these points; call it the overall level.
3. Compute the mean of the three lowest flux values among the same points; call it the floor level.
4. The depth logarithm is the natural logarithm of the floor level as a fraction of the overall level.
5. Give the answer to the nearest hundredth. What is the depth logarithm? -0.11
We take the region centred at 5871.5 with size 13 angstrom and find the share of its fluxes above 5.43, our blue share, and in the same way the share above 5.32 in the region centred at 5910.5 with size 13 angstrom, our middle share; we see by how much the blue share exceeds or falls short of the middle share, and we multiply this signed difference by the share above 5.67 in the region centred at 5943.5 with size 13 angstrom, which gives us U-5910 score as -0.074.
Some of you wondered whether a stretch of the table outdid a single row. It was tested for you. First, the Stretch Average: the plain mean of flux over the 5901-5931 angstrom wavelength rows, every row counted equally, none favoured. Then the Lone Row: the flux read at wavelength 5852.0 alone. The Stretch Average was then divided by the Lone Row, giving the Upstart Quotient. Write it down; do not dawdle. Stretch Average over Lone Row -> 0.95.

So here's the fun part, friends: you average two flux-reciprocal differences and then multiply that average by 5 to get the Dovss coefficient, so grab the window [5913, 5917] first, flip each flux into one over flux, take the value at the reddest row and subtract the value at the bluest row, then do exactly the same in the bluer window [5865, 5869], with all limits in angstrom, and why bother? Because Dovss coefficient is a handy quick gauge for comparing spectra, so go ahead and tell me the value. -0.09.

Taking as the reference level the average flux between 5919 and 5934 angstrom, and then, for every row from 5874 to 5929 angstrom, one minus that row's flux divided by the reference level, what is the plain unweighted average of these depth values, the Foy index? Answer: 0.023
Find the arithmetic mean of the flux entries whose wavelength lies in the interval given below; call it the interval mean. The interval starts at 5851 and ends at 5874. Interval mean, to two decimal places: 5.57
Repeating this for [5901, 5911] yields 5.75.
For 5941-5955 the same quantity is 5.64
